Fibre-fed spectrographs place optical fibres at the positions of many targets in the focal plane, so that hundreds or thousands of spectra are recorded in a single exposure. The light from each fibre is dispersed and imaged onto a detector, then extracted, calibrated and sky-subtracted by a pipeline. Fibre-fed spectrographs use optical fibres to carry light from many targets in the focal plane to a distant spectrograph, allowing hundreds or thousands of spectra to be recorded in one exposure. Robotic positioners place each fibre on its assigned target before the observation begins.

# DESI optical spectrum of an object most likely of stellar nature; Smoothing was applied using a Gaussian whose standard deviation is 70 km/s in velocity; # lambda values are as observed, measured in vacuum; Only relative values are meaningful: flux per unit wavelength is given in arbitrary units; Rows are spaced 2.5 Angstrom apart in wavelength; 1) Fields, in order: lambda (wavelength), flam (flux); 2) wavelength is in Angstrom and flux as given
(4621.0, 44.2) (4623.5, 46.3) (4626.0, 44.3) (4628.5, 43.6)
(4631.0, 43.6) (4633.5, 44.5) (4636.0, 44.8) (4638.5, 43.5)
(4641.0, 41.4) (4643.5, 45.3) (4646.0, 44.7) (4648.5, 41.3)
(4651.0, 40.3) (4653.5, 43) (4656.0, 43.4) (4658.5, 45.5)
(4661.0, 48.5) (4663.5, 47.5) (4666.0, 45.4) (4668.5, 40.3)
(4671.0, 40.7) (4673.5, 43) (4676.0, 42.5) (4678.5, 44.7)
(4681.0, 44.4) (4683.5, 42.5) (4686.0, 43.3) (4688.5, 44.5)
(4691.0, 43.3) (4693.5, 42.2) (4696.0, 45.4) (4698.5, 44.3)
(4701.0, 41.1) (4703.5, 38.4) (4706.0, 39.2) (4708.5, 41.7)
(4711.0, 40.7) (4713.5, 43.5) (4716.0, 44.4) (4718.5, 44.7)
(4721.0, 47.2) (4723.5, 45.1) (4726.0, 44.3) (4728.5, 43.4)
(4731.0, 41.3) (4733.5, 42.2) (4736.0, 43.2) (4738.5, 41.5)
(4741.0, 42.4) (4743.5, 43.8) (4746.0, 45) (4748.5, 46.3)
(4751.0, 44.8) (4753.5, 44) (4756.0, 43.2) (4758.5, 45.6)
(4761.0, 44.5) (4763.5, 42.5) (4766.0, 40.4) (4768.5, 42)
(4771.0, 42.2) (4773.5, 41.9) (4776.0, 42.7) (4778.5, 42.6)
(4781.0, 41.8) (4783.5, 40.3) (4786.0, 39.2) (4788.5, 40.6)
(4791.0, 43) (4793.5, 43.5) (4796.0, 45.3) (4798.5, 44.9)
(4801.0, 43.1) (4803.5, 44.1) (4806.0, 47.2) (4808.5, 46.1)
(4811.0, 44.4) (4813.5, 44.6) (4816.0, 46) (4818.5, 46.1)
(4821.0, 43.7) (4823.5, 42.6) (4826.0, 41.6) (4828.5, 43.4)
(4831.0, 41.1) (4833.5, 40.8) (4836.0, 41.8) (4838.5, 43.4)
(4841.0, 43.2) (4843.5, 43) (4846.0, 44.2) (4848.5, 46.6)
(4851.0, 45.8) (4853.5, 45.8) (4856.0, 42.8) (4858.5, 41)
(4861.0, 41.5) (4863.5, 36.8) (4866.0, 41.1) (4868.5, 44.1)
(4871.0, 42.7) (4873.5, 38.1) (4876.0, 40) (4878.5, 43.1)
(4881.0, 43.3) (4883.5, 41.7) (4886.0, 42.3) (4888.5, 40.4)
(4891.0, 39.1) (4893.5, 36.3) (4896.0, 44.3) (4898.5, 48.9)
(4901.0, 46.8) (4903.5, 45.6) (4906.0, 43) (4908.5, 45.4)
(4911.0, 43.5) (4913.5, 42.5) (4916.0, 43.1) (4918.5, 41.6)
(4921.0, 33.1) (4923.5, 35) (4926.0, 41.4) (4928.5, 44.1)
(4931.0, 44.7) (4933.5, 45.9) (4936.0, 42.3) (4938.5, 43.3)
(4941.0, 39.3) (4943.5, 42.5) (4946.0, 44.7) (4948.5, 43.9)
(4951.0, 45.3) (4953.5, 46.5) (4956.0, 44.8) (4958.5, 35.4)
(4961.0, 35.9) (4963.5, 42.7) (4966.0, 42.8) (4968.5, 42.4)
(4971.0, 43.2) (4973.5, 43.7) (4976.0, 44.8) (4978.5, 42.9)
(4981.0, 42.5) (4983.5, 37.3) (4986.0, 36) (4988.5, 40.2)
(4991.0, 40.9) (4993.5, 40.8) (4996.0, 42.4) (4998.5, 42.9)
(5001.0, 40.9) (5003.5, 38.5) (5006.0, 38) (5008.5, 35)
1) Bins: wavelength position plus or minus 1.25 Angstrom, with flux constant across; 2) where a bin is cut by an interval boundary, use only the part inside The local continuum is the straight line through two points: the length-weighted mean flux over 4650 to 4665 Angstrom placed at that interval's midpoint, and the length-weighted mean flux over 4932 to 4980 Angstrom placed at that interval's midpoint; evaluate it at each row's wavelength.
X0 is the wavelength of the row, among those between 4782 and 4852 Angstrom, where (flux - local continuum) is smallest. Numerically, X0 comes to 4786.0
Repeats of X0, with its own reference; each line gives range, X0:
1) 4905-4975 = 4921.0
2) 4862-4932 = 4921.0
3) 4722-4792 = 4786.0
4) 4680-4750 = 4703.5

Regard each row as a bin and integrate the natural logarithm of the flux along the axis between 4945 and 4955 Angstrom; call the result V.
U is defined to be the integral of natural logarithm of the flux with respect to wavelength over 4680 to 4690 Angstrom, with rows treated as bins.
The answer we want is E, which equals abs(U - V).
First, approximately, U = 37.8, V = 38.09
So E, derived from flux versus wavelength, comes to 0.3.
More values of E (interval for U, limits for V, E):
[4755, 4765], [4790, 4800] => 0.1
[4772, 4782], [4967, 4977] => 0.3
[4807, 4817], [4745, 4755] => 0.1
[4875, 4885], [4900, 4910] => 0.7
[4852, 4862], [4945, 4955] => 0.5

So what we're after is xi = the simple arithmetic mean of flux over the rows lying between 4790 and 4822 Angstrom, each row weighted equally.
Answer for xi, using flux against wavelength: 44.8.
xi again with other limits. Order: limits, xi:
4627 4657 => 43.3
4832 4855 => 43.8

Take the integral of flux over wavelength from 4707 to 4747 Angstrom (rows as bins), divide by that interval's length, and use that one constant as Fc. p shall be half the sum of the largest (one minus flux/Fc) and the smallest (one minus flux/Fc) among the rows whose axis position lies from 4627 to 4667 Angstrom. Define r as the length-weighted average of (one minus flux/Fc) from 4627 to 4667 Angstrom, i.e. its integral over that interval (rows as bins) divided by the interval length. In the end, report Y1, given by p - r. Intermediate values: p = -0.02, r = -0.0178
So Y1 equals -0.006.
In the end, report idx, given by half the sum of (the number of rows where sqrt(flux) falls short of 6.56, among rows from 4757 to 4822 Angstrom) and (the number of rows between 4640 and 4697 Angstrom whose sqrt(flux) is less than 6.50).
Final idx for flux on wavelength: 9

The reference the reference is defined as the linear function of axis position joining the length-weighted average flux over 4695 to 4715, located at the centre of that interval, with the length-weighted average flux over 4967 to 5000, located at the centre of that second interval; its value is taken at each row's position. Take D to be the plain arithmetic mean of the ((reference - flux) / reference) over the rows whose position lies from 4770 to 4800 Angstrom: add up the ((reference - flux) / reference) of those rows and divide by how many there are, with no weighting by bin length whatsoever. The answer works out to -0.015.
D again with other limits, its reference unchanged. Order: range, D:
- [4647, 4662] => -0.044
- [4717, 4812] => -0.041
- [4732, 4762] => -0.051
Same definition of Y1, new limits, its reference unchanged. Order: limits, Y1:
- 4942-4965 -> 0.033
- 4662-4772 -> 0.007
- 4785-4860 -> 0.010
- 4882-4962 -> 0.030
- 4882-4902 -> -0.004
